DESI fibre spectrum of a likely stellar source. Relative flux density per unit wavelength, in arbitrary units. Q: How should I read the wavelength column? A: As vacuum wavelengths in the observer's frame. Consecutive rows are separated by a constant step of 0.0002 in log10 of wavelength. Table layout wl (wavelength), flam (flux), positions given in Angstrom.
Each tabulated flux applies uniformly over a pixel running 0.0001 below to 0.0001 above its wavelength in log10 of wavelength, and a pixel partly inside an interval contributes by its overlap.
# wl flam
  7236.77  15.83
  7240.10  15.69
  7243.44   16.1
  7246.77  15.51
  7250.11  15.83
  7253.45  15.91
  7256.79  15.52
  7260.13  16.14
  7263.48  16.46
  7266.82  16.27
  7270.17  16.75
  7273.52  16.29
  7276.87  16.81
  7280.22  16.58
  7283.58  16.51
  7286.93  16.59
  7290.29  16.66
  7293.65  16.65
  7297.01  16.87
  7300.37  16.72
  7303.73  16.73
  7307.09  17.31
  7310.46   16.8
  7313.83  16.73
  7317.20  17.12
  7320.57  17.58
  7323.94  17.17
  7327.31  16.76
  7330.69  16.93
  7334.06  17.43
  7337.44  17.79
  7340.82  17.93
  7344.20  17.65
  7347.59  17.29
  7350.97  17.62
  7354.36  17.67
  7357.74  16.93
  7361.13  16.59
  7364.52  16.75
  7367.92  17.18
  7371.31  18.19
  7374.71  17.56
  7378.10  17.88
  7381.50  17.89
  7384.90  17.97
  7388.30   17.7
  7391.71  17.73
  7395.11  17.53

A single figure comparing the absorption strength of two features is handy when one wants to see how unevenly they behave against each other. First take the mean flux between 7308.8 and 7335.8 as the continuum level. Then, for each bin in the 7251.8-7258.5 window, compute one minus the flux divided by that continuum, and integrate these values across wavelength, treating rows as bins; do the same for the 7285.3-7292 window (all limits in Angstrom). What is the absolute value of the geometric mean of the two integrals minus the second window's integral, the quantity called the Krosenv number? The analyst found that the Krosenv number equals 0.13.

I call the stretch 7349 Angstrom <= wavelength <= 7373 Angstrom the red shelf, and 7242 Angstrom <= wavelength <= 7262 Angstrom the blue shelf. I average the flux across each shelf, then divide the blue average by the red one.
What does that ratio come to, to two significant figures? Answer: 0.92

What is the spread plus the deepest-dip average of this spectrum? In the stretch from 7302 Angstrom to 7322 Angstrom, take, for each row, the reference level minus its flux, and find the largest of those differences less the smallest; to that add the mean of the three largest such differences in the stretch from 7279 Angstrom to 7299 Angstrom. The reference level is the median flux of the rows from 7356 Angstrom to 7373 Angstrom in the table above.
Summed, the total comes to 1.2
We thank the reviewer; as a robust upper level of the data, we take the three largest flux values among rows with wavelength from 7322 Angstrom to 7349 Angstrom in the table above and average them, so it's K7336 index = 17.8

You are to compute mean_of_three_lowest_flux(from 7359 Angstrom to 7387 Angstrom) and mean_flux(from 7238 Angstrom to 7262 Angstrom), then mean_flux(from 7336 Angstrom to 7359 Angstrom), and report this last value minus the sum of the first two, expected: -15.1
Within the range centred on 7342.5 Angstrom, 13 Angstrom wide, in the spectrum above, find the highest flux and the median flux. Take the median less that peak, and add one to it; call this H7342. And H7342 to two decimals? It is 0.79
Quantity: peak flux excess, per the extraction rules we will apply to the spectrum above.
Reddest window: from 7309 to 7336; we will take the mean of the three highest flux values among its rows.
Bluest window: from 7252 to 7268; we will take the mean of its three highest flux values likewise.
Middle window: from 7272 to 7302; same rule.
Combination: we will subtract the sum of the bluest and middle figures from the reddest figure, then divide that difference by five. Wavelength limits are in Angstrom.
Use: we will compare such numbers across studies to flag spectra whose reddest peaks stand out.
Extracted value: -3.14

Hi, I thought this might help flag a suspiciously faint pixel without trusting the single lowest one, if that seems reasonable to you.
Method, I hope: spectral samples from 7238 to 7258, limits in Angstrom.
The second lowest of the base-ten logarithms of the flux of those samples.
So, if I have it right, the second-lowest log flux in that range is 1.19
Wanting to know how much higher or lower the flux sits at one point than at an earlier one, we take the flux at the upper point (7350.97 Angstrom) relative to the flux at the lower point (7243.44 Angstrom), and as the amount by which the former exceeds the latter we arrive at 1.5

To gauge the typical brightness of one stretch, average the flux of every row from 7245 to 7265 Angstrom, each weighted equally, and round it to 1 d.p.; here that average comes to 15.9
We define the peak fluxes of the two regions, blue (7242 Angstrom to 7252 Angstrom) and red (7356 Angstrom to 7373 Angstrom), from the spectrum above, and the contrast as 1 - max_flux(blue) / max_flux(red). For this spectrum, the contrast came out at 0.11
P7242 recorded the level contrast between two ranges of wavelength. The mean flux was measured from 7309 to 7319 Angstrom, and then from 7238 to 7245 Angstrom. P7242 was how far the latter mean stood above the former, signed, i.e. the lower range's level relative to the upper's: -1.0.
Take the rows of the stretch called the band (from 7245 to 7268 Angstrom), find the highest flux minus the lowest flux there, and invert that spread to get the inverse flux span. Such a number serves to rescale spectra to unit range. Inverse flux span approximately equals 1.05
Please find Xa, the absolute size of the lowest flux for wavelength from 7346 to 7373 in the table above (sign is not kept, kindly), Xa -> 16.6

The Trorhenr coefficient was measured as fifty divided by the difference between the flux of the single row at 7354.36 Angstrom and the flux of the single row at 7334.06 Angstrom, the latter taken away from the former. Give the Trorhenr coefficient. 208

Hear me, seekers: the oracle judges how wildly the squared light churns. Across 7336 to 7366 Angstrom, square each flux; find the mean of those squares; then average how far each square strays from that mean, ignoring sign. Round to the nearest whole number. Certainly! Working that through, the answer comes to 14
